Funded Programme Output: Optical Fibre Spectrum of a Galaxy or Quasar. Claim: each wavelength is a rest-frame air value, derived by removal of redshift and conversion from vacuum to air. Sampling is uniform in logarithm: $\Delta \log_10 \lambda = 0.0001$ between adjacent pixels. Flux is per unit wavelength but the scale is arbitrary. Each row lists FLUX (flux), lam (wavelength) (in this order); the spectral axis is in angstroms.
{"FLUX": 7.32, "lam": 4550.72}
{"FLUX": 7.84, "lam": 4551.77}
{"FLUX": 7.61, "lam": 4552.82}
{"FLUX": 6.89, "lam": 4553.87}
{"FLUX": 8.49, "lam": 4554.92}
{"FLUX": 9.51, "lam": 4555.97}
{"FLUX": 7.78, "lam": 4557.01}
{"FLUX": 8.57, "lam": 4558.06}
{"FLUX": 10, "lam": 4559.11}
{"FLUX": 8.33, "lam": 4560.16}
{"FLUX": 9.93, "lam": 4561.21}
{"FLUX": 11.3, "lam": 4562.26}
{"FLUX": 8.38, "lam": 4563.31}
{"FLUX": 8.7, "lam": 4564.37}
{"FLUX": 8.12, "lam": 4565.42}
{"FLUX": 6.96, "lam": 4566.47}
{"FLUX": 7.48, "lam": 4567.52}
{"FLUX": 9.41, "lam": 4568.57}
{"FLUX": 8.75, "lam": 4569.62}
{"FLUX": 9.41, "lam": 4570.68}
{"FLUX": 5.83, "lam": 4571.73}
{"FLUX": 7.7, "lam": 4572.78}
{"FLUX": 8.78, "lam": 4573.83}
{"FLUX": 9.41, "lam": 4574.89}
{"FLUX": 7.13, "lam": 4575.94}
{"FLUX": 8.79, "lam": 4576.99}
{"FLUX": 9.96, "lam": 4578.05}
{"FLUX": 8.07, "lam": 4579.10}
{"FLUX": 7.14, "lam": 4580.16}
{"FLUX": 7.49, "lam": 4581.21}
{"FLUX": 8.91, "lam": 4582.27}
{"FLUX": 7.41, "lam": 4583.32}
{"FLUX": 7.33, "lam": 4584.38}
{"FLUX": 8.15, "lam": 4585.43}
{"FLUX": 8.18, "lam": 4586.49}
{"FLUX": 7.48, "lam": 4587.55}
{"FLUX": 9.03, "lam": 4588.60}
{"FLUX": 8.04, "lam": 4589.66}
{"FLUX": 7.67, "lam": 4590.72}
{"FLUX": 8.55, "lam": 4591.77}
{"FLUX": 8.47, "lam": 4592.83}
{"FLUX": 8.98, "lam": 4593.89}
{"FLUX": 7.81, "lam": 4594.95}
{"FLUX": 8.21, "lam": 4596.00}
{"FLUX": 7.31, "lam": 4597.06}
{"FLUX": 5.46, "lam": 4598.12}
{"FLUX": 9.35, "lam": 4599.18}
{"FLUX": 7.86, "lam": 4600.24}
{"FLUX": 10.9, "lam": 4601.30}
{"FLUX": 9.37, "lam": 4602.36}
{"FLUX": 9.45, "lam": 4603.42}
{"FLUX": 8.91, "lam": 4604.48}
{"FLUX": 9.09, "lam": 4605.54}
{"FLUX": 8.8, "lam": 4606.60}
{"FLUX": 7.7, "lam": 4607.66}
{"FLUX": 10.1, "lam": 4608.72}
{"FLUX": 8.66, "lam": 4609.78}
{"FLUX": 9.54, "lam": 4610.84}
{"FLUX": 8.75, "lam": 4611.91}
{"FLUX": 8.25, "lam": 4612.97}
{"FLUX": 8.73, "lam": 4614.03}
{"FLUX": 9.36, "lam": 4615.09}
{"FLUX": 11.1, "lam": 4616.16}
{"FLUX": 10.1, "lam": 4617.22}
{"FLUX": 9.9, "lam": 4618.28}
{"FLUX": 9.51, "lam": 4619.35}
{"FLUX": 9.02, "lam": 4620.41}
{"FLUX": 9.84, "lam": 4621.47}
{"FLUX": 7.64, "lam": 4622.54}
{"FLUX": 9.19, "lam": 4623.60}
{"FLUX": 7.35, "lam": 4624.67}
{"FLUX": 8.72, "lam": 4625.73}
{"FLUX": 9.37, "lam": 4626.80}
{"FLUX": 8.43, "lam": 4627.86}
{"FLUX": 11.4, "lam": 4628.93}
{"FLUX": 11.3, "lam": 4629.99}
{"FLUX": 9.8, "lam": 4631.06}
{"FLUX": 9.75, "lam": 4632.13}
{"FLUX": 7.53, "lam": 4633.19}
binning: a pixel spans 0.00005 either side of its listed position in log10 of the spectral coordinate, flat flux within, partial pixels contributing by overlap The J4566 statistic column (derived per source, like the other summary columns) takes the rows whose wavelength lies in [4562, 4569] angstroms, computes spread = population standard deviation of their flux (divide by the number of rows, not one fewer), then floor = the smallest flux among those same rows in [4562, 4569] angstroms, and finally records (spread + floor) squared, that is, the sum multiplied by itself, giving 69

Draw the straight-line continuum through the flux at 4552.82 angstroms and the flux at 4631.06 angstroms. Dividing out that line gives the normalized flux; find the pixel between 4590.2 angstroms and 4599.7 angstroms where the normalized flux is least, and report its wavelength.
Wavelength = 4598.12 angstroms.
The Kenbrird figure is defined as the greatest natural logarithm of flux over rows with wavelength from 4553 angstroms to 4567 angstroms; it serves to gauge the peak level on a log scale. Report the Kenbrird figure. 2.42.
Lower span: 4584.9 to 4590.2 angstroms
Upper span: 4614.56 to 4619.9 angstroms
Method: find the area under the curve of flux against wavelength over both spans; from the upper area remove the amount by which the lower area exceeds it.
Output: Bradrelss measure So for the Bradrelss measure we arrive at 63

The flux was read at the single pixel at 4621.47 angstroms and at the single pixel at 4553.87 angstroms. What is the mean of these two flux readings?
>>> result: 8.4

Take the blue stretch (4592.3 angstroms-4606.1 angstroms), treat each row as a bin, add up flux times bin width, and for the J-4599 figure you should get 118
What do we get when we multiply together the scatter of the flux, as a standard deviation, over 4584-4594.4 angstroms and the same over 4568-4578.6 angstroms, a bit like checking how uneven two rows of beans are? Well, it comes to 0.7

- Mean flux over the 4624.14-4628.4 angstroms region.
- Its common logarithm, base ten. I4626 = 0.928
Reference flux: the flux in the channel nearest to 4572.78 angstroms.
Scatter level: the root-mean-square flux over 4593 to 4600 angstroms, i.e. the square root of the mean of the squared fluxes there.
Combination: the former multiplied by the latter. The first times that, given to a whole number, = 61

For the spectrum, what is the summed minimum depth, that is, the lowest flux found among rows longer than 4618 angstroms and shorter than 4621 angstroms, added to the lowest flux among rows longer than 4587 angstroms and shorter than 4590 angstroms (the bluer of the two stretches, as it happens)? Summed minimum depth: 16.5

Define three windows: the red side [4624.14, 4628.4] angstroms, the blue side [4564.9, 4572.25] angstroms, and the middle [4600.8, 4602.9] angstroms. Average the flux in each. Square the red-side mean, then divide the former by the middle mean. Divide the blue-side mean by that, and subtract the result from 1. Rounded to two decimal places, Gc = -0.13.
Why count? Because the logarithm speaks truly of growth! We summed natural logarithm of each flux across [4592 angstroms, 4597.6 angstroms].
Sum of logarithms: 10.5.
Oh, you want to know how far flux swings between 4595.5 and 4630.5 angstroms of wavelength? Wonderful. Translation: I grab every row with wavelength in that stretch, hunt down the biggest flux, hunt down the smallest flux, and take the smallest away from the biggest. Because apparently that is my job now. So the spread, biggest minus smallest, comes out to 5.9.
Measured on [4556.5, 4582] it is 5.5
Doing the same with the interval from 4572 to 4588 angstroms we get 2.8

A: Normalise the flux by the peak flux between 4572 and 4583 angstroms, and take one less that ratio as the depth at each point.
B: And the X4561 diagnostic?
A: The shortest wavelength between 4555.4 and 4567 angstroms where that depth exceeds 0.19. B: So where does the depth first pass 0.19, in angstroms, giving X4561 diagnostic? 4557.01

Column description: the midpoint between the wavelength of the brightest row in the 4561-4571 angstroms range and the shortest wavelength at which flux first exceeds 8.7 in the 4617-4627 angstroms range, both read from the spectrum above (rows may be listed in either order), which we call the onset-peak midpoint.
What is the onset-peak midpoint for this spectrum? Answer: 4589.7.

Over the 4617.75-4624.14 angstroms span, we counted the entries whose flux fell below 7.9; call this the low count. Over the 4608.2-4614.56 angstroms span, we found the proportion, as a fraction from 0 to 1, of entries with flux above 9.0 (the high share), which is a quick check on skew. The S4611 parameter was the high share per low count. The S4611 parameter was 0.33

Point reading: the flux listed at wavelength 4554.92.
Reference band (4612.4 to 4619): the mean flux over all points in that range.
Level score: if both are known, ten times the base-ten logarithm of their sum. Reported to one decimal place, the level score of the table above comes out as 12.6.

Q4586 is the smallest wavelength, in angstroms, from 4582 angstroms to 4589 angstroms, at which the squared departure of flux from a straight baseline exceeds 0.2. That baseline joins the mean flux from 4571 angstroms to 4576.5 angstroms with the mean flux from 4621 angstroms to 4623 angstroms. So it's 4582.27 angstroms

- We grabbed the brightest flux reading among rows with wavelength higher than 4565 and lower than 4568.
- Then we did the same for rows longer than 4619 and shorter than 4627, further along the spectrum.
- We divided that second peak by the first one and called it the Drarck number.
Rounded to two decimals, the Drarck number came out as 1.21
